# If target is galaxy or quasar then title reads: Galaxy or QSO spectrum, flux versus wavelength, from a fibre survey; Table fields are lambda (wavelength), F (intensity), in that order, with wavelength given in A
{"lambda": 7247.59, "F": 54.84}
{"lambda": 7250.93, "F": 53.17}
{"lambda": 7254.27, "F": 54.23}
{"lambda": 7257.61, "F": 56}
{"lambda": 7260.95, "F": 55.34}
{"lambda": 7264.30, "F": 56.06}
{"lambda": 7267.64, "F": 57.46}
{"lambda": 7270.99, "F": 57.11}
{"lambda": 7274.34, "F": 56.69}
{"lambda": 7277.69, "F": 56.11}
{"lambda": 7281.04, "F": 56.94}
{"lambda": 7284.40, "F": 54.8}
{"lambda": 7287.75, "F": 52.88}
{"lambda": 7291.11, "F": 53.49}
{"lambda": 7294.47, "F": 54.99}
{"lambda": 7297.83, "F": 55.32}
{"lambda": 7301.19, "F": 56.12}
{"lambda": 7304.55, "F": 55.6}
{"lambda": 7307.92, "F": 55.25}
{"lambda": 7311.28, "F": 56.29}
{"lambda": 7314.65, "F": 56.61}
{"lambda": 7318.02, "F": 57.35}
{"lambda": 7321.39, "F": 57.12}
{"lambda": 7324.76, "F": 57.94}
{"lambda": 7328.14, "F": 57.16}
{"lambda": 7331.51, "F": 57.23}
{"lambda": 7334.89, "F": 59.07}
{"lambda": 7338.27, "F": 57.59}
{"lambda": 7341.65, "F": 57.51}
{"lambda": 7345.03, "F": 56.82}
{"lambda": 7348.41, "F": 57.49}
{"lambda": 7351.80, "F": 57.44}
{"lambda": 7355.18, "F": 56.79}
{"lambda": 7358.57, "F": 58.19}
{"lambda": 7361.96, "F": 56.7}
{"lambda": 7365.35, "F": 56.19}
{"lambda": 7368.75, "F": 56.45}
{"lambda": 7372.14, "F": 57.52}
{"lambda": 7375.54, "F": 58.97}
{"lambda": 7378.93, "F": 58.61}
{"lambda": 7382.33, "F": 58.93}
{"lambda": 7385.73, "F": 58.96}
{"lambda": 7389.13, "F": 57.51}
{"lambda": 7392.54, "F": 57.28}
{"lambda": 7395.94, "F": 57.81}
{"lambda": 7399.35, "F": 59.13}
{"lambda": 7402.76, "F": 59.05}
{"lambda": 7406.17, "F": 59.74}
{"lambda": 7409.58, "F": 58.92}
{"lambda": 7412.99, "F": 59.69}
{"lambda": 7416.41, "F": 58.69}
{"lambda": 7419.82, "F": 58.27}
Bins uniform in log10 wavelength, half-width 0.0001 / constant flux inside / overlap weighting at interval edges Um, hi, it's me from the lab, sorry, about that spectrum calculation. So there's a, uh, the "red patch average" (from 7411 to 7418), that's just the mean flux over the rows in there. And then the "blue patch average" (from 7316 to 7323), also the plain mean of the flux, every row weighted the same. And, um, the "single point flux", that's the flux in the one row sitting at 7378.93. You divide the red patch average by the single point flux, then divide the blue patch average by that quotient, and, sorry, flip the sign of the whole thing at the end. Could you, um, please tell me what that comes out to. -56.7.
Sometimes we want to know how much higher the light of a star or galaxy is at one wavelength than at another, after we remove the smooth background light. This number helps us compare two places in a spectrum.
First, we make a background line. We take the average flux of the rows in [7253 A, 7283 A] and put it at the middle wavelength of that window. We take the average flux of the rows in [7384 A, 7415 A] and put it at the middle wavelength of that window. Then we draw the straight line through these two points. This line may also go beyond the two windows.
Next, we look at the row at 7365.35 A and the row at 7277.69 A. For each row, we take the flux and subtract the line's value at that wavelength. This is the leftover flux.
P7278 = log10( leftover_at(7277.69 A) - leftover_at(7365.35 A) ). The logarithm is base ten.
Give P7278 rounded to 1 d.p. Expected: 0.2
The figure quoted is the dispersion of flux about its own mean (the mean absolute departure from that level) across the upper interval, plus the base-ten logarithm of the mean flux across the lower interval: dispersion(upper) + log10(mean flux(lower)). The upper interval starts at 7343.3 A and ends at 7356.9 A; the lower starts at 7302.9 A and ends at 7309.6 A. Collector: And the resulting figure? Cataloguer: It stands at 2.07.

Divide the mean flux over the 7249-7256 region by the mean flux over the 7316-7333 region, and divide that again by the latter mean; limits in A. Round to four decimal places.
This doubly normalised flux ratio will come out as 0.0163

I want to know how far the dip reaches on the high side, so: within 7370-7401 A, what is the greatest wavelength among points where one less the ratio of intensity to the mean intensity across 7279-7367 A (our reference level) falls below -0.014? 7399.35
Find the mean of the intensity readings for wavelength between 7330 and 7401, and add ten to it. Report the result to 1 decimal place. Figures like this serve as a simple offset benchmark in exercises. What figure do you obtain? 67.7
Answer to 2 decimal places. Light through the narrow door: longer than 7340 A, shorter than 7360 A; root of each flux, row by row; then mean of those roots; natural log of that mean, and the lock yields 2.02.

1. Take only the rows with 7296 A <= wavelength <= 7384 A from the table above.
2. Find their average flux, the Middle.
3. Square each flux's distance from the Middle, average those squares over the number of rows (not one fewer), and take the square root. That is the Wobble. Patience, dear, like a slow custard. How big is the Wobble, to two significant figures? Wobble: 1.0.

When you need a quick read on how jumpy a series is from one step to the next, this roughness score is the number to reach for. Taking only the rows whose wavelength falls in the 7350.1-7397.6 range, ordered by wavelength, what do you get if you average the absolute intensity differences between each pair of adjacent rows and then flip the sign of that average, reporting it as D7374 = -0.75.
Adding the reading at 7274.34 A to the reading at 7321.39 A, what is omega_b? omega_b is 113.8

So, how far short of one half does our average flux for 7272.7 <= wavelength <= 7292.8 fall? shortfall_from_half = -55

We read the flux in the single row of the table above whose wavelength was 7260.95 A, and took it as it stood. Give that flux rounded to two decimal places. 55.34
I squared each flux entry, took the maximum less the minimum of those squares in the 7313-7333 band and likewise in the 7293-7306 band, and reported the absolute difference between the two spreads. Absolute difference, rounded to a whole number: 27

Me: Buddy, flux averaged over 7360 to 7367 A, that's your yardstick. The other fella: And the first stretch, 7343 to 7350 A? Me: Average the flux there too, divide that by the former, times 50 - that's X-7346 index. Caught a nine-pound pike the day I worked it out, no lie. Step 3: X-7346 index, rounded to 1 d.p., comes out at 50.6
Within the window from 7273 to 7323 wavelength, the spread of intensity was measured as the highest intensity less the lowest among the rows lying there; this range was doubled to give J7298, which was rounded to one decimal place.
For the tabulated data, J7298 8.9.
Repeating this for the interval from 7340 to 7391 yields 5.6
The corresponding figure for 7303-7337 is 7.6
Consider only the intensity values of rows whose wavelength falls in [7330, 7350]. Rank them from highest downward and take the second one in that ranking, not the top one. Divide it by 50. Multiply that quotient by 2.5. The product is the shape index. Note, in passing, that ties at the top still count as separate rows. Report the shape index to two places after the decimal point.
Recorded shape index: 2.88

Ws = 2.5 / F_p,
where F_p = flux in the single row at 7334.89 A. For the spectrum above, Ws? 0.0423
